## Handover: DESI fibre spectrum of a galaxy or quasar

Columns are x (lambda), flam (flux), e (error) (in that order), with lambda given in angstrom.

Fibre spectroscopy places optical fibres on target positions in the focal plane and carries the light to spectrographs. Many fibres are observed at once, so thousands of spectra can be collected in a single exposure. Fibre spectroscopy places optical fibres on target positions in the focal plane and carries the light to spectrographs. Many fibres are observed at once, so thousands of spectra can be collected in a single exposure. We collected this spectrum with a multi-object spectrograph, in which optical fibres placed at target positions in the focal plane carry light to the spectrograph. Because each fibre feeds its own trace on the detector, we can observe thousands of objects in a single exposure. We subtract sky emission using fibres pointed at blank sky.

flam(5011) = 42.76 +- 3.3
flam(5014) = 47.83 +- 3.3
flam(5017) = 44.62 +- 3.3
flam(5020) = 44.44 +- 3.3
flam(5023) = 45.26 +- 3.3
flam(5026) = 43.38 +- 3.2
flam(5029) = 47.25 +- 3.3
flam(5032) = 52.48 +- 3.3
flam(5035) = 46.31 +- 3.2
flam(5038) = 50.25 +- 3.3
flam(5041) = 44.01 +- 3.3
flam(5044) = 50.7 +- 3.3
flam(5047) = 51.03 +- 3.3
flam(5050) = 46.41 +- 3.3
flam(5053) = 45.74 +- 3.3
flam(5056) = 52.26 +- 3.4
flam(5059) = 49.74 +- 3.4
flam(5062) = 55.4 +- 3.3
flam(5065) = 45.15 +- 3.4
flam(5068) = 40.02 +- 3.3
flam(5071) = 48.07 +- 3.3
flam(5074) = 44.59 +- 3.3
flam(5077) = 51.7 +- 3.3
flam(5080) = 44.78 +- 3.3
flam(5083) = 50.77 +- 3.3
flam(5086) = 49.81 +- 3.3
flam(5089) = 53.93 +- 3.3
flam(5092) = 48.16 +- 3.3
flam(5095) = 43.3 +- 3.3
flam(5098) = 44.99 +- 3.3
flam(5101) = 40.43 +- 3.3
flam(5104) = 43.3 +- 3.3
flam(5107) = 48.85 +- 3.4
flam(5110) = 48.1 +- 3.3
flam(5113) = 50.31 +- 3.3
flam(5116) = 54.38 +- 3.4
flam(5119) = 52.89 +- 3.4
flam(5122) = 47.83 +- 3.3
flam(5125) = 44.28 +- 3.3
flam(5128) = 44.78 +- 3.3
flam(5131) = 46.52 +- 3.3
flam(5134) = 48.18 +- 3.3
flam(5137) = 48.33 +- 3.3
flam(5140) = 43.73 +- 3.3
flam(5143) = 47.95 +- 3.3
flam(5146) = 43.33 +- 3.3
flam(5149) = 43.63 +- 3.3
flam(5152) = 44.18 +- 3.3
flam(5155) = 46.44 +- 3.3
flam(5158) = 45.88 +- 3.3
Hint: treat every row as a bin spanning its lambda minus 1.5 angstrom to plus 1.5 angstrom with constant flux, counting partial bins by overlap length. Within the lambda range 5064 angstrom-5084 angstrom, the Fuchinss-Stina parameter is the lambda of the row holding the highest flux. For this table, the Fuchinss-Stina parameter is 5077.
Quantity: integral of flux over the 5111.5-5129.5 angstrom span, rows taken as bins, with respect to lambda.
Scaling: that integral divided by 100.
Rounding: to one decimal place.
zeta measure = 8.8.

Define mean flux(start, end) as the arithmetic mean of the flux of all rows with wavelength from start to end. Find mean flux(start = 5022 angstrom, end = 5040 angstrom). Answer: 47.5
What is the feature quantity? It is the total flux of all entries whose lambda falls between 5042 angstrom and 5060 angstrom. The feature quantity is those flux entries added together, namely 296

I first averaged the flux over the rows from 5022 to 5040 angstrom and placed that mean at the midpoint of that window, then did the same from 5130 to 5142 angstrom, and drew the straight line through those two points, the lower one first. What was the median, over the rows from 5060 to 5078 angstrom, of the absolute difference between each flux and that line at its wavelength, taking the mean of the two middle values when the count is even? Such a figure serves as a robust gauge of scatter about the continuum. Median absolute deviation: 3.6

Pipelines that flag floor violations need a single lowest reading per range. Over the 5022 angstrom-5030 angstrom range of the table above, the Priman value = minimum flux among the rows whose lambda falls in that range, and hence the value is 43.38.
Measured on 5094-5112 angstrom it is 40.43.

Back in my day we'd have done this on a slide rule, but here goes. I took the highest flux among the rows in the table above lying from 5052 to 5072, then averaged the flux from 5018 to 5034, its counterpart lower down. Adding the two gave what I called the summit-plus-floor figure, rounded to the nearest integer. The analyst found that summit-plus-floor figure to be 102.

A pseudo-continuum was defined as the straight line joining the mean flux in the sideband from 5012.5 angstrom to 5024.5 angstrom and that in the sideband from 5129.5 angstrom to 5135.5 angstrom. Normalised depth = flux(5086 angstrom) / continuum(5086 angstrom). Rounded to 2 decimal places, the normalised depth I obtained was 1.07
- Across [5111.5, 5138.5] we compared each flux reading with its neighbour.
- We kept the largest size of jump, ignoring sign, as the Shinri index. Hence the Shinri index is 5.1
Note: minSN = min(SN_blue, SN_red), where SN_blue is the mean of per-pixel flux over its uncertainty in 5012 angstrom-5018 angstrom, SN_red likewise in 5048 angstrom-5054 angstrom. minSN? 14.0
